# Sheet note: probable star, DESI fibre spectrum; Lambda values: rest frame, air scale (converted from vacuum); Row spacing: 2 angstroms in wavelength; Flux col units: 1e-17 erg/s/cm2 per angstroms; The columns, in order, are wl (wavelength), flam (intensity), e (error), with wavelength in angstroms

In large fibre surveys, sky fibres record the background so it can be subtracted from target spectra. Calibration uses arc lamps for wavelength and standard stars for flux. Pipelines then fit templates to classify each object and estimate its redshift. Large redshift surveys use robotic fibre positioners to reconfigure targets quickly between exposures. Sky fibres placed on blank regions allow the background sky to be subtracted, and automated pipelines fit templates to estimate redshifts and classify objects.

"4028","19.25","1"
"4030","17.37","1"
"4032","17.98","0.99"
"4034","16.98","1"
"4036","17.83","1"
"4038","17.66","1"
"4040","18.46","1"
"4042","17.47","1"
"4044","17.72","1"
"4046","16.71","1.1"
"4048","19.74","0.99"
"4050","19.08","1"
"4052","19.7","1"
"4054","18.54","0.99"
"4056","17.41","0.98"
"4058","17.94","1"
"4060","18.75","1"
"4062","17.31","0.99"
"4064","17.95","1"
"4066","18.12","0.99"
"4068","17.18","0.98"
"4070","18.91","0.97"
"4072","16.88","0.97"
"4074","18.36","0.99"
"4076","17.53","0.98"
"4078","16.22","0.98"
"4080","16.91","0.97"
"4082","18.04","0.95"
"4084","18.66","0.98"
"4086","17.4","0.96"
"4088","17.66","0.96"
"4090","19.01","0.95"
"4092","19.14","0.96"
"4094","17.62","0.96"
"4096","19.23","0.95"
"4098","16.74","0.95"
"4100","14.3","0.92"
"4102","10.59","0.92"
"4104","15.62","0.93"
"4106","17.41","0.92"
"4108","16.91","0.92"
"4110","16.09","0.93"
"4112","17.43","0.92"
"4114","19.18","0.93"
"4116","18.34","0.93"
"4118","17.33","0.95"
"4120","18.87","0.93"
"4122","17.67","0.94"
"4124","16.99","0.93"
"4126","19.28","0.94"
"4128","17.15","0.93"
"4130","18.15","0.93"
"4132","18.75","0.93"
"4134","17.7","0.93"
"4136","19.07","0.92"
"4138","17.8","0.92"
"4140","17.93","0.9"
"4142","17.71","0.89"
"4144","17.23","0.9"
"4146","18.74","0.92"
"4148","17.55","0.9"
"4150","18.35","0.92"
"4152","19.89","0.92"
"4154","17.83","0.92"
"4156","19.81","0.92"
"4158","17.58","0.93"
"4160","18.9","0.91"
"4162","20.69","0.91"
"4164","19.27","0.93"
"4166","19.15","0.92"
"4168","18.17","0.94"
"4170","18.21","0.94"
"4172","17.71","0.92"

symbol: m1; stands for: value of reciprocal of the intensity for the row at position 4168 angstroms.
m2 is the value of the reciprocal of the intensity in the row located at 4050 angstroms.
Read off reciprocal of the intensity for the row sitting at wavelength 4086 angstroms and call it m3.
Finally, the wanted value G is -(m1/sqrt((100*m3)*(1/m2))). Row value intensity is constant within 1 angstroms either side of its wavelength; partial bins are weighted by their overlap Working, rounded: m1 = 0.055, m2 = 0.0524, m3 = 0.057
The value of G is -0.0053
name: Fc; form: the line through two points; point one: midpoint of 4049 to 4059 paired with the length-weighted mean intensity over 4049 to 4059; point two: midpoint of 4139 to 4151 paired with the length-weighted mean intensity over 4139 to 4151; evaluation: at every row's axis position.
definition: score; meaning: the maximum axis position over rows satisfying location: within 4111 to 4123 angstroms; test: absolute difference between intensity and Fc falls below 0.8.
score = 4122 angstroms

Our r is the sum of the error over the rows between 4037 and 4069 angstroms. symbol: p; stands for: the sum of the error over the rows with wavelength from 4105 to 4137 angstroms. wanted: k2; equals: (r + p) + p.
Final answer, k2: 45.8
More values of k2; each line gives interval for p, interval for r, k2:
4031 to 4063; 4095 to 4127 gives 47.0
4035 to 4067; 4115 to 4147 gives 46.9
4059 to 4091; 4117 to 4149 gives 46.0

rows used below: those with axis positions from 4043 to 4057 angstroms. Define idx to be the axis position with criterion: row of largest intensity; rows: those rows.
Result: 4048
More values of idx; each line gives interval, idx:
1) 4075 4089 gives 4084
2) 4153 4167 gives 4162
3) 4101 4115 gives 4114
